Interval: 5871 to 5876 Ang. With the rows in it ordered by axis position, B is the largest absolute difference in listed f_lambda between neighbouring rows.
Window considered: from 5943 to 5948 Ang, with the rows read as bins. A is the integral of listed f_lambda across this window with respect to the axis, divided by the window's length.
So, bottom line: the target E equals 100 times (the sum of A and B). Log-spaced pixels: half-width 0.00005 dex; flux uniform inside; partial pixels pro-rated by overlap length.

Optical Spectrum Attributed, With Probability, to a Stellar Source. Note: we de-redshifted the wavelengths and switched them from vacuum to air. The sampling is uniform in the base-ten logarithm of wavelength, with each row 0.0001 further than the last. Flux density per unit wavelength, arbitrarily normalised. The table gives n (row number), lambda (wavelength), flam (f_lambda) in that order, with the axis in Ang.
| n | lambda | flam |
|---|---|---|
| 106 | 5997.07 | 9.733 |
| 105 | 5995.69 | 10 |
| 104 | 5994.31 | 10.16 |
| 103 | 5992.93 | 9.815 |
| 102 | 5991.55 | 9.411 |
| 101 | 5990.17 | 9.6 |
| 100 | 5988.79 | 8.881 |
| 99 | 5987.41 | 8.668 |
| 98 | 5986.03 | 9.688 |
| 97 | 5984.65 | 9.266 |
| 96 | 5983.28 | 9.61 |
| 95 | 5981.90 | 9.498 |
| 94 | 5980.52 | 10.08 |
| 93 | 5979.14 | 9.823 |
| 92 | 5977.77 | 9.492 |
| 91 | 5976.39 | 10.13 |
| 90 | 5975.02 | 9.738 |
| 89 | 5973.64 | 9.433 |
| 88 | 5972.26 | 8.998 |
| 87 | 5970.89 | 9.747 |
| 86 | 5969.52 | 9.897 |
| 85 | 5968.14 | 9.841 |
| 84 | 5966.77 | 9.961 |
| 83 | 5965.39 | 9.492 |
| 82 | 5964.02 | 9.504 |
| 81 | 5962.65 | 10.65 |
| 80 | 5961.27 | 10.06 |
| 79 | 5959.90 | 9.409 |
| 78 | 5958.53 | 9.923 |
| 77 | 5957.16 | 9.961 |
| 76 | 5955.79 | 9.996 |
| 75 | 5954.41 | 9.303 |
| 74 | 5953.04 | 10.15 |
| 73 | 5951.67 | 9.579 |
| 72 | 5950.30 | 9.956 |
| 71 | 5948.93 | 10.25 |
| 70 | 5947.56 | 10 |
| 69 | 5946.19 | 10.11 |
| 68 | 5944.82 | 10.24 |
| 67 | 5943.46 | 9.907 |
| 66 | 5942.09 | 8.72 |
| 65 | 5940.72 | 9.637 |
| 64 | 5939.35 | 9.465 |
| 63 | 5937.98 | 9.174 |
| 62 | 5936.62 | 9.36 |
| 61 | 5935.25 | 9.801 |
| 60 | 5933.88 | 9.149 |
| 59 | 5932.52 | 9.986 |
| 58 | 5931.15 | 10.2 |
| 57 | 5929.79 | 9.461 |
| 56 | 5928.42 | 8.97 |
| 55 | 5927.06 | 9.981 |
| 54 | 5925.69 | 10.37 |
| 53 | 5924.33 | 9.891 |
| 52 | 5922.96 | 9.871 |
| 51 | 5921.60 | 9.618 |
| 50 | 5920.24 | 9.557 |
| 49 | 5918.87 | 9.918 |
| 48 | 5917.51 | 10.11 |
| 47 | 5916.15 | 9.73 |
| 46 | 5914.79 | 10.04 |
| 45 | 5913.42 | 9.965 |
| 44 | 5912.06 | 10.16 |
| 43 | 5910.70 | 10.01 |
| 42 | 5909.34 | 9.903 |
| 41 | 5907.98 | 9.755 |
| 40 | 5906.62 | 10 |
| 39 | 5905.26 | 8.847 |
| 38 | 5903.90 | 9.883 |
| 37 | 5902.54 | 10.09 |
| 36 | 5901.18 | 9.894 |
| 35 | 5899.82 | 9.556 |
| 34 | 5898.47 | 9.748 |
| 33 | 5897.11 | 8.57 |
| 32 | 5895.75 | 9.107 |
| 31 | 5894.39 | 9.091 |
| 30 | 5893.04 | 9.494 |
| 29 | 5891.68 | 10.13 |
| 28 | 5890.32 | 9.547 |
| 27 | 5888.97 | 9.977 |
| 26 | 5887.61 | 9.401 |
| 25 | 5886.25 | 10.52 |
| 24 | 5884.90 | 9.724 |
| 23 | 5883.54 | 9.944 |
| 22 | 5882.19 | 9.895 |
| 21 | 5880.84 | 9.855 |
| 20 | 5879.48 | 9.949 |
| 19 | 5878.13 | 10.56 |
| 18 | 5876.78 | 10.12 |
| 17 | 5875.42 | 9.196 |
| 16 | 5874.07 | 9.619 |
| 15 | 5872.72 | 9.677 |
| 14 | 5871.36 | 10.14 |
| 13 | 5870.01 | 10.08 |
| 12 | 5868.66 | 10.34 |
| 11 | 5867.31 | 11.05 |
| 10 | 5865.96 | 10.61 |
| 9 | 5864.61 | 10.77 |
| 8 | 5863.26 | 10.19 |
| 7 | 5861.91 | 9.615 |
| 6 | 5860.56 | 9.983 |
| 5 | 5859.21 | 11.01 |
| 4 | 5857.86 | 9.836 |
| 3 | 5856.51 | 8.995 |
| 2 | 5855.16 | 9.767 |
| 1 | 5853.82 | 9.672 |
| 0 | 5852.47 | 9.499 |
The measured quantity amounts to 1055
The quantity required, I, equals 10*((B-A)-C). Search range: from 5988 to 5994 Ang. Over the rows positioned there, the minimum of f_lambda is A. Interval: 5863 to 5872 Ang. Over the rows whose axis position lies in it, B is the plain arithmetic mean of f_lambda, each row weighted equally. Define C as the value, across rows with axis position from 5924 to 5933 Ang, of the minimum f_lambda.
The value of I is -74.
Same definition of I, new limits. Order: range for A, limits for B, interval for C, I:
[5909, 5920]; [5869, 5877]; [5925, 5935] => -89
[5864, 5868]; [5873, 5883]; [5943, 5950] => -106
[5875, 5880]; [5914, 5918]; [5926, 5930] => -82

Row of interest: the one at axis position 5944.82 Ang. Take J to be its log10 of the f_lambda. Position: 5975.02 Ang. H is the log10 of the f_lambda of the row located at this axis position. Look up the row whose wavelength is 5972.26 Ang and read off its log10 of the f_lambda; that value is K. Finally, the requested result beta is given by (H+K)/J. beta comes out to 1.92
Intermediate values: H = 0.99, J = 1.01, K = 0.954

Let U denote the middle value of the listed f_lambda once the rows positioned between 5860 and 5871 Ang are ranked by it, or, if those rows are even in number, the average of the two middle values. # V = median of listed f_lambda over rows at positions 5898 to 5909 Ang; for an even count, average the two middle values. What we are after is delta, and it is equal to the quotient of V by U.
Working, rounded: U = 10.3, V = 9.8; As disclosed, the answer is 0.96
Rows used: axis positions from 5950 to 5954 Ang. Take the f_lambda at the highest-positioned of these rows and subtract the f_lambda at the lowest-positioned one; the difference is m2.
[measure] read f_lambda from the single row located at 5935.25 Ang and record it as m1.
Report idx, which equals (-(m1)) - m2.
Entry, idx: -10.0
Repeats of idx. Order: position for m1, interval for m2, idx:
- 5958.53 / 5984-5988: -9.3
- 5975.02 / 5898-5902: -9.9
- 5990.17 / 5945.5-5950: -9.7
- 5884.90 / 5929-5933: -10.2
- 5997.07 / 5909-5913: -10.0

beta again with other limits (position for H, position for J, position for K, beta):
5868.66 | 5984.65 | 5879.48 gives 2.08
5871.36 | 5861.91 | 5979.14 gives 2.03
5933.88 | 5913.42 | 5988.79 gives 1.91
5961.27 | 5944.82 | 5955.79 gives 1.98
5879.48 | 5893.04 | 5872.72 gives 2.03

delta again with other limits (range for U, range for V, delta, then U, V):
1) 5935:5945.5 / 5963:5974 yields 1.01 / 9.6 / 9.6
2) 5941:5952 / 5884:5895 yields 0.97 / 10.0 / 9.6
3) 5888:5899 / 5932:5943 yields 0.99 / 9.5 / 9.4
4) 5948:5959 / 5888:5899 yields 0.96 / 10.0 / 9.5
